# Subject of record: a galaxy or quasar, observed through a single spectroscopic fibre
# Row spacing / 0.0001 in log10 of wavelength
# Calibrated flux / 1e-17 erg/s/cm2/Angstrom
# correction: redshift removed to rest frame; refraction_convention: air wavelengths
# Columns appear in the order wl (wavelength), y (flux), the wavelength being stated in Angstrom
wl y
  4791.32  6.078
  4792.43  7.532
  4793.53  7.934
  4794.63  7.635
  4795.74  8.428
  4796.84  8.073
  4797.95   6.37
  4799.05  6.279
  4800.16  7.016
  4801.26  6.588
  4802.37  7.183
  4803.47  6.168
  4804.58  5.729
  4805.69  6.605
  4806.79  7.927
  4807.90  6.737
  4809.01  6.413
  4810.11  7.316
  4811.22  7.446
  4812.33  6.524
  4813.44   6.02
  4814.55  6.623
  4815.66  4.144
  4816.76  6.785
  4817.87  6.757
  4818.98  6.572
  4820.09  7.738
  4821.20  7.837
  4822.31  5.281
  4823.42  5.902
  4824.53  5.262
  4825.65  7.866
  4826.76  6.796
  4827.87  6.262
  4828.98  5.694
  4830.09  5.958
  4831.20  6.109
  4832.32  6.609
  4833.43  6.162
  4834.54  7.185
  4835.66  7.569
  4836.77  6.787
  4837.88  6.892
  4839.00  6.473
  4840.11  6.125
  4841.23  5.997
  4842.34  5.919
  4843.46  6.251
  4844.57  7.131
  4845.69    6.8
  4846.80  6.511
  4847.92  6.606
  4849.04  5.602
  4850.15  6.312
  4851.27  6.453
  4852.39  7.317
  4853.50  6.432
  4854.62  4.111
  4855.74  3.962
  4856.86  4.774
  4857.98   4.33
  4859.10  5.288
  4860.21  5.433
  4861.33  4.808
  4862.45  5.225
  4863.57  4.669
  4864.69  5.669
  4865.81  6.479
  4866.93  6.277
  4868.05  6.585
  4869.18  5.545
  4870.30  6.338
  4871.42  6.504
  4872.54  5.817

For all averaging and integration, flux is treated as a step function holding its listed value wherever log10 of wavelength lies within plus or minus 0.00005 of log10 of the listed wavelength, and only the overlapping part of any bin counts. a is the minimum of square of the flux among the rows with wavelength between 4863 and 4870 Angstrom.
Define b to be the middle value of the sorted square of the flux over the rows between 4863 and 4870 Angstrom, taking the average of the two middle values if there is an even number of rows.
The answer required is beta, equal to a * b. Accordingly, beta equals 780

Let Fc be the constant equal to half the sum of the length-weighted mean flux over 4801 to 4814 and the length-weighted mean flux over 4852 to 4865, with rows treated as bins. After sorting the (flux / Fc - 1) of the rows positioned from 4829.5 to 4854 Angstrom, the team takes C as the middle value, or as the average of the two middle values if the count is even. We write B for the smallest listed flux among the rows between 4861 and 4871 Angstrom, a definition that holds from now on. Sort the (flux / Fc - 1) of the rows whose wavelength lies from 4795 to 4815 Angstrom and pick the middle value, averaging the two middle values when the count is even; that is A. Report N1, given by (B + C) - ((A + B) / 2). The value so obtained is 2.37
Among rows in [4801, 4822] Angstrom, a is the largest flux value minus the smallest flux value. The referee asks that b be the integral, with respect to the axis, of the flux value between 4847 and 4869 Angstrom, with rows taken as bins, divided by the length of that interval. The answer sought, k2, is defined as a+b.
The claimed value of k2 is 9.4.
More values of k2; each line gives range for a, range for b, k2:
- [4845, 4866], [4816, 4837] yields 9.9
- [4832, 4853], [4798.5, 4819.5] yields 8.5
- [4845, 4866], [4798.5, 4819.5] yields 9.9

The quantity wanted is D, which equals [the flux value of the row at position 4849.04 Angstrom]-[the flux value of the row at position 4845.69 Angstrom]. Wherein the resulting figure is -1.20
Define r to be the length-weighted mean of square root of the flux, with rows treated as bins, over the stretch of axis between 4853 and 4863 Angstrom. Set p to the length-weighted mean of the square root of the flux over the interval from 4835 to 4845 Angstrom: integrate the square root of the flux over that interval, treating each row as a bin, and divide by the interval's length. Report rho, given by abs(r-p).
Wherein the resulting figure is 0.35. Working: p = 2.56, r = 2.21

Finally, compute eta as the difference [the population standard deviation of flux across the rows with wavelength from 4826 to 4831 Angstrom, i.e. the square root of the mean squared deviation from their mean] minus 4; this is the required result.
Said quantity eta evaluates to -3.59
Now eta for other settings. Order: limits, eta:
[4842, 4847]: -3.58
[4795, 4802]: -3.17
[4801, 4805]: -3.46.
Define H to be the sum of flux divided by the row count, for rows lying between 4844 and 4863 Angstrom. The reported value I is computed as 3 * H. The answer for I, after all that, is 17.1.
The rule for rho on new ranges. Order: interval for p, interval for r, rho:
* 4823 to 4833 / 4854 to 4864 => 0.33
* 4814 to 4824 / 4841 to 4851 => 0.00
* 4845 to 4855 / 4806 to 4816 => 0.06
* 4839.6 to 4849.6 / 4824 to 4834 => 0.01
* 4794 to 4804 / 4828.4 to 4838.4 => 0.10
